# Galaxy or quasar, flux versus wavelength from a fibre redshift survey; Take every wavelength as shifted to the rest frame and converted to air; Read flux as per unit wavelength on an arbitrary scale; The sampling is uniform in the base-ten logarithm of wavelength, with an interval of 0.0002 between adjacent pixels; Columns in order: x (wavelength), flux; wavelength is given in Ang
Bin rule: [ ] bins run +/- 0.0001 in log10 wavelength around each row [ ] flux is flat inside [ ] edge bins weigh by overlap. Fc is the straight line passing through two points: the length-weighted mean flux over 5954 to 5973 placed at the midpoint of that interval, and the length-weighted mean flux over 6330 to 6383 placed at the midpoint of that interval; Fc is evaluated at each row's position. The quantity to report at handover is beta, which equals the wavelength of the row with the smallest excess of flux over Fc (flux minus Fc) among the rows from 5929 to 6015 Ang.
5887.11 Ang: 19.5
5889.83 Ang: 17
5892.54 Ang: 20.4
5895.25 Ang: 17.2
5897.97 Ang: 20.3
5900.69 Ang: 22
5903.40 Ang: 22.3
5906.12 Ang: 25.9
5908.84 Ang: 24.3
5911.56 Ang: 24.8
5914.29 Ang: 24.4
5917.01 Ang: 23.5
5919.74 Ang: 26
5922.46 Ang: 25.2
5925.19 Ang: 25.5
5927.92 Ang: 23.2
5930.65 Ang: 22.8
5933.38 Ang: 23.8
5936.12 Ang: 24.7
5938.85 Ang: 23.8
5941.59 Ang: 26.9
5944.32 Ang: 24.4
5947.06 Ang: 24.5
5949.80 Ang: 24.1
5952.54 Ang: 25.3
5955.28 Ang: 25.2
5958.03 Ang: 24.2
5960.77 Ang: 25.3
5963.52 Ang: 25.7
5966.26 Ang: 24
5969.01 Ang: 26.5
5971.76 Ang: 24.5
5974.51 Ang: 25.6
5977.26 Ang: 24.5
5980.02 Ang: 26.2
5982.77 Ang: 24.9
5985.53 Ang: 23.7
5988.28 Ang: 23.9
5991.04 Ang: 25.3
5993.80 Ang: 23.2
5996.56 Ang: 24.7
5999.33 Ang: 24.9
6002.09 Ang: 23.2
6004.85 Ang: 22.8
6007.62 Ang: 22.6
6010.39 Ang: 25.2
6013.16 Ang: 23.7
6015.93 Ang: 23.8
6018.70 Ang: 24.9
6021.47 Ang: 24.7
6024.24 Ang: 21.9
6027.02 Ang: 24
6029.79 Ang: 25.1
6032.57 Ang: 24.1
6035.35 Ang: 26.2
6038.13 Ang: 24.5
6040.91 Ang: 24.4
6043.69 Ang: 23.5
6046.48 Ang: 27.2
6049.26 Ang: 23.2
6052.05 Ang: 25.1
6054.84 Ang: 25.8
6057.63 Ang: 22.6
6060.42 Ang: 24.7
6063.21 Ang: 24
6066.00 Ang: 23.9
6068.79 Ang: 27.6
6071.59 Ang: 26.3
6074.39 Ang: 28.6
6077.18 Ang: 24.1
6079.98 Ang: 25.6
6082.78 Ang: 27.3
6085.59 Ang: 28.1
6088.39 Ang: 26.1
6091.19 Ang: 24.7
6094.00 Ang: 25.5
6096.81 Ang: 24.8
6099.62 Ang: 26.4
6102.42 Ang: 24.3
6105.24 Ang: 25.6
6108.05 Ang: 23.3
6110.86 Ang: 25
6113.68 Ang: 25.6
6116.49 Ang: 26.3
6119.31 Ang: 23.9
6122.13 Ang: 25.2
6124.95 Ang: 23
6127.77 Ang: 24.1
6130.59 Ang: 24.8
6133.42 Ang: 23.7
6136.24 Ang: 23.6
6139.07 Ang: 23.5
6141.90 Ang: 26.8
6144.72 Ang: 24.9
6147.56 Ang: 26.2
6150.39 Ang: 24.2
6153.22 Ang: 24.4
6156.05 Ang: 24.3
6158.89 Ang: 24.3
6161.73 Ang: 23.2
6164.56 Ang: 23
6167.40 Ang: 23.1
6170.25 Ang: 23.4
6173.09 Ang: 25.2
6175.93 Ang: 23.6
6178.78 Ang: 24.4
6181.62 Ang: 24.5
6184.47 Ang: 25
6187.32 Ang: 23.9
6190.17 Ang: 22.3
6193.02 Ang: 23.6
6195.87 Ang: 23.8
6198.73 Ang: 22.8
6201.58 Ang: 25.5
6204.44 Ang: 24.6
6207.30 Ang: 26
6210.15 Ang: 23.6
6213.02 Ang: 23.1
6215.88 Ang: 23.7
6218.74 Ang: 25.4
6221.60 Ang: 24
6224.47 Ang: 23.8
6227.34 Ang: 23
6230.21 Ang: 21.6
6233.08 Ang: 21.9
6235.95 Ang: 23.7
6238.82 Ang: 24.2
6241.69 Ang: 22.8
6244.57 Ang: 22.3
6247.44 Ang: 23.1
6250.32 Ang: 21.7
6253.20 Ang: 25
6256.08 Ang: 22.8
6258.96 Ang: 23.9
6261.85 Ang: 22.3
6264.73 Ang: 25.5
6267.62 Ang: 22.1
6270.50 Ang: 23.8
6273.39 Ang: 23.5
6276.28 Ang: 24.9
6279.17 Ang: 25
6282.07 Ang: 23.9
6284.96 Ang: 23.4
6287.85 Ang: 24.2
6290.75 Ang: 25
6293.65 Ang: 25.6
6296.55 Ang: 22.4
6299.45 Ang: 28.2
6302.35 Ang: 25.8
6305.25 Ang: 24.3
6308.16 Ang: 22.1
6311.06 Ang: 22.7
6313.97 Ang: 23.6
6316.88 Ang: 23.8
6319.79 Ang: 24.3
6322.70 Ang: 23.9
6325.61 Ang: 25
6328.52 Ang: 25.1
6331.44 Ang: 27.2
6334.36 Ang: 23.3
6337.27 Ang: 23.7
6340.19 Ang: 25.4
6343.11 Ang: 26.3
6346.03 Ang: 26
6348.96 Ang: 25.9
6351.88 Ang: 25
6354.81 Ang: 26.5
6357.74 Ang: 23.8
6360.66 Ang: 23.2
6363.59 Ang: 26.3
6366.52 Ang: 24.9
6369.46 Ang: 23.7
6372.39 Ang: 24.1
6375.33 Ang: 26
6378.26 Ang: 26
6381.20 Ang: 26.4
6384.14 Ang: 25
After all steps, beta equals 6007.62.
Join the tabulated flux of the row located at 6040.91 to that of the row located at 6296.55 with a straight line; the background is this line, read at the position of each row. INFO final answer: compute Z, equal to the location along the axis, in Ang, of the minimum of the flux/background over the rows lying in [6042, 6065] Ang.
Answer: 6057.63 Ang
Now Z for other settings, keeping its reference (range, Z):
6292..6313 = 6308.16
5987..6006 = 6004.85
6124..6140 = 6124.95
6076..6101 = 6077.18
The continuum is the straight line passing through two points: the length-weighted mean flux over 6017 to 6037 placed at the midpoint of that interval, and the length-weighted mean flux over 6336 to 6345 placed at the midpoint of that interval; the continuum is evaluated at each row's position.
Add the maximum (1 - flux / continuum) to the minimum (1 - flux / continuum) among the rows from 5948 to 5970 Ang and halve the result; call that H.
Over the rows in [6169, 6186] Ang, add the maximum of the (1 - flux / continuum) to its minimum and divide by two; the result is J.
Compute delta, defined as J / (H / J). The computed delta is -0.009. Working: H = -0.041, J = 0.019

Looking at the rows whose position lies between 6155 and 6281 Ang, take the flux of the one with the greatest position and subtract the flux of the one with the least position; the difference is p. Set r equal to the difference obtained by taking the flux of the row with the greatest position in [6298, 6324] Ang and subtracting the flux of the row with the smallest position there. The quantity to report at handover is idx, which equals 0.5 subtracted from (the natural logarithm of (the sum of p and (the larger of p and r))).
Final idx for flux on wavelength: -0.2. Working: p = 0.7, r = -4.3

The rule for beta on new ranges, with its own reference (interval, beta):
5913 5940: 5930.65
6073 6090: 6077.18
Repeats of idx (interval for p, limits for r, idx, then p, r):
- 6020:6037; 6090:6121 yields 0.6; 1.5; -0.8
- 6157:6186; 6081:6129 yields -0.2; 0.7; -3.2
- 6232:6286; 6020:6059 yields 0.6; 1.5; -2.1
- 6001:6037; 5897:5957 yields 1.6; 3.0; 4.9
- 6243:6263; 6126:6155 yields -1.7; 0.0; 0.3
